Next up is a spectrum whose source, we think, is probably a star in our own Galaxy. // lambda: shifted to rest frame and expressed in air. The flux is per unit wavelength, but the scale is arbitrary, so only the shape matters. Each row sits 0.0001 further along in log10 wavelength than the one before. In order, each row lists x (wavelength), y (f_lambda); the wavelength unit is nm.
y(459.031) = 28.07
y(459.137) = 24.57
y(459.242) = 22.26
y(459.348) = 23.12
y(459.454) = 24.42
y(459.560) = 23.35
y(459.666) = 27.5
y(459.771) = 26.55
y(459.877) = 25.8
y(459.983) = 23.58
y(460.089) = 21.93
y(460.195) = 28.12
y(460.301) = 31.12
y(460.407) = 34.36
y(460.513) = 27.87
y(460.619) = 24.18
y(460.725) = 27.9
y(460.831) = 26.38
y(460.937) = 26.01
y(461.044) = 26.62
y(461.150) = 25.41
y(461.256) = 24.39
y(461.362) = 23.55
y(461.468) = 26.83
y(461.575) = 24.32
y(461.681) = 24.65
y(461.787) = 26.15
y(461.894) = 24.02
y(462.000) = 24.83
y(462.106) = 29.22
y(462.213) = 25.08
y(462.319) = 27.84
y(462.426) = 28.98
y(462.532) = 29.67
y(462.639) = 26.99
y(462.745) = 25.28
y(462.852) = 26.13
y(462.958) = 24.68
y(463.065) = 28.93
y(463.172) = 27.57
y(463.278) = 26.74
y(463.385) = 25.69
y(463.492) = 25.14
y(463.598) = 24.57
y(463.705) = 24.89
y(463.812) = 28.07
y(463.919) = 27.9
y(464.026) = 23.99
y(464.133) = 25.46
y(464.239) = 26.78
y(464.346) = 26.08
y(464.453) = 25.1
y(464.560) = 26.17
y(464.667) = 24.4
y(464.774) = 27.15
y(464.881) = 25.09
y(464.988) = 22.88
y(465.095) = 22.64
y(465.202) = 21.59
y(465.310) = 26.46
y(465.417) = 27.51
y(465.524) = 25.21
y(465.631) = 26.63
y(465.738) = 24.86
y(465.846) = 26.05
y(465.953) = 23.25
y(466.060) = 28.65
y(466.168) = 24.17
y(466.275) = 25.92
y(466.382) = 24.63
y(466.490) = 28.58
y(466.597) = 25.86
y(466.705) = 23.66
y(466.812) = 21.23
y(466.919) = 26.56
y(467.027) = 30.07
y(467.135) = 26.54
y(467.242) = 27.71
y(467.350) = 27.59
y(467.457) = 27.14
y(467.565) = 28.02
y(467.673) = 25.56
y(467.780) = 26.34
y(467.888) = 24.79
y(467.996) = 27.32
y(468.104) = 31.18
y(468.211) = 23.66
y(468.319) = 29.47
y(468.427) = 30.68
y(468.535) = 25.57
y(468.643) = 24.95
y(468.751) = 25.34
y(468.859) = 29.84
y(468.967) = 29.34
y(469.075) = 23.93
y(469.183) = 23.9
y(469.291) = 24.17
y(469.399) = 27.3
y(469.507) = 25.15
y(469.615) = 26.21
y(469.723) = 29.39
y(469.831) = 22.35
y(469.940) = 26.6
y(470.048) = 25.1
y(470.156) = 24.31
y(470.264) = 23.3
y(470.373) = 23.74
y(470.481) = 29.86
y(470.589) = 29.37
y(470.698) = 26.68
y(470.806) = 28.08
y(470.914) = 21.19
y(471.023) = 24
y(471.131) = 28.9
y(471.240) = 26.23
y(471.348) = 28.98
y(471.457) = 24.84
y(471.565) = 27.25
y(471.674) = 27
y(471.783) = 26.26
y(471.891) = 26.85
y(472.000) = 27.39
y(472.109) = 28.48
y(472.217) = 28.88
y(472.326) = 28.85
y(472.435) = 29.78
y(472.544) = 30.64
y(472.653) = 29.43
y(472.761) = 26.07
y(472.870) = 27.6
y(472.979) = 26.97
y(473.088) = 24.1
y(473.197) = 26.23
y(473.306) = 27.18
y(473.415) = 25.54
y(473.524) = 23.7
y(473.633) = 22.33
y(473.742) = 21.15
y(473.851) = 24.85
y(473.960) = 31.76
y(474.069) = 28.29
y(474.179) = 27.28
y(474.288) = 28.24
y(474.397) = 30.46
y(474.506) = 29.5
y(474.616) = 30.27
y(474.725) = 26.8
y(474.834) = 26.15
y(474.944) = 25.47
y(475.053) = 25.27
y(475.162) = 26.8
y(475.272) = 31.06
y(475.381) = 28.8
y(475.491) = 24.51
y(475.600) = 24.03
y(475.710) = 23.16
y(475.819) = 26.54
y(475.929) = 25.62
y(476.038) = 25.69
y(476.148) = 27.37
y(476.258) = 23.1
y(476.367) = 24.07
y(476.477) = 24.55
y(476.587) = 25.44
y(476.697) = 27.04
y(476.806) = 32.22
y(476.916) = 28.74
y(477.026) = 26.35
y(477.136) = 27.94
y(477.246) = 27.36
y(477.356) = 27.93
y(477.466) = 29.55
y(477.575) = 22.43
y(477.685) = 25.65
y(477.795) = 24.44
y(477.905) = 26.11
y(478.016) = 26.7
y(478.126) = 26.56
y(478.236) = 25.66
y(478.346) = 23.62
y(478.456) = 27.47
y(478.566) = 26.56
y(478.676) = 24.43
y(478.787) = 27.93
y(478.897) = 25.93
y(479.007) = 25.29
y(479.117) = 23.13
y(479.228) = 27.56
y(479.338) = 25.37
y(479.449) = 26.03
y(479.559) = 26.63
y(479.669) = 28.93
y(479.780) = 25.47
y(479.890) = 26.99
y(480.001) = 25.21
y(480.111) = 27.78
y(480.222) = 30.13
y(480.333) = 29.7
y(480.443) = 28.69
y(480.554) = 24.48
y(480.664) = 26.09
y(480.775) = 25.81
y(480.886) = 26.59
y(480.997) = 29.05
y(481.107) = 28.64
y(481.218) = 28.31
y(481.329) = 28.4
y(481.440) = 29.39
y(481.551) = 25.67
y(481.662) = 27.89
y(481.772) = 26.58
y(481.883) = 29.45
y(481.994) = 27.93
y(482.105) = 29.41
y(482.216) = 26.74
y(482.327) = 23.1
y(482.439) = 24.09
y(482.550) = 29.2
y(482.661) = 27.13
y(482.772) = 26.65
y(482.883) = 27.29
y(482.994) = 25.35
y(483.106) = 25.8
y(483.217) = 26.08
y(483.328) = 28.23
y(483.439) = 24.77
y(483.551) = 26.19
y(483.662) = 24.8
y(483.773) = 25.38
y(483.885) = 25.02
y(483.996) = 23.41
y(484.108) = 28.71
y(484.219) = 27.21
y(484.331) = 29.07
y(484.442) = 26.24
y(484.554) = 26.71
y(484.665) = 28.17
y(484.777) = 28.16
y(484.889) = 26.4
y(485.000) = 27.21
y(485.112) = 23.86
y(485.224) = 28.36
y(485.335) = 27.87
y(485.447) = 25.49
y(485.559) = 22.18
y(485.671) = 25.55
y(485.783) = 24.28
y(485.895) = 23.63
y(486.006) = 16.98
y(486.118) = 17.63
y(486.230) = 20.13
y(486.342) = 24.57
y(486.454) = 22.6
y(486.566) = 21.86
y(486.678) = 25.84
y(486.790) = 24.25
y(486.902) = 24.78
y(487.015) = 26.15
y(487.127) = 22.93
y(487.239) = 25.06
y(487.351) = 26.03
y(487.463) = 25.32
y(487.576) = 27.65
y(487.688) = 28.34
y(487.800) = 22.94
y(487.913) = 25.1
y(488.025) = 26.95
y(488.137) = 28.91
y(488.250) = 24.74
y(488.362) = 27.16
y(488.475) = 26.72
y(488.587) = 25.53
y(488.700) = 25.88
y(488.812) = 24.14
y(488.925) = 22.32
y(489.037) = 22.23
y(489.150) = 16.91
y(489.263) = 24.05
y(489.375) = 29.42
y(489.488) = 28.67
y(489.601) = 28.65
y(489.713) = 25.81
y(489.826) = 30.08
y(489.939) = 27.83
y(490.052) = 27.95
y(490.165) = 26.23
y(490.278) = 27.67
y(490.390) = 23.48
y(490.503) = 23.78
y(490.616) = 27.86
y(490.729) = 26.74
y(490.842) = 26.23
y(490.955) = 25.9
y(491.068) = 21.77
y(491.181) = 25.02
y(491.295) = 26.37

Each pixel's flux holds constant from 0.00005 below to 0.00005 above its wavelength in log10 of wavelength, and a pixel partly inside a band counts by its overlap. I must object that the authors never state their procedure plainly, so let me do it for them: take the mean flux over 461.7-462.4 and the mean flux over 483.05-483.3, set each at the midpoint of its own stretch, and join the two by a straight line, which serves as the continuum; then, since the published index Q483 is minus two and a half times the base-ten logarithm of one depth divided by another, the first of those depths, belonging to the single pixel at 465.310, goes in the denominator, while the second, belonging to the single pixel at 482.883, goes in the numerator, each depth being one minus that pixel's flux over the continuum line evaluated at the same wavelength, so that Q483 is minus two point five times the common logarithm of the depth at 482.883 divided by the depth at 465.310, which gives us -1.6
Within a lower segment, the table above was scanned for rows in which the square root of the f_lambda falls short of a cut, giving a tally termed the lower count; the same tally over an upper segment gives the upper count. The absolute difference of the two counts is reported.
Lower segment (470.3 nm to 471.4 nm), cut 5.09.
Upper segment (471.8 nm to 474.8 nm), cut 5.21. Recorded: 8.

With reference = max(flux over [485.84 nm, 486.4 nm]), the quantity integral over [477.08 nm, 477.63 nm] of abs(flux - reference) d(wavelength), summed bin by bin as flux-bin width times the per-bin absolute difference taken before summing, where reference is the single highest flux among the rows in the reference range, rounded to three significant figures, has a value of 1.83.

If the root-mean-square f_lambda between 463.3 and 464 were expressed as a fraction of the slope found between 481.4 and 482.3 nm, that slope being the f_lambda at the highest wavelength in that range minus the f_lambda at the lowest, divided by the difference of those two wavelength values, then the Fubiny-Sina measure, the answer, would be -7.6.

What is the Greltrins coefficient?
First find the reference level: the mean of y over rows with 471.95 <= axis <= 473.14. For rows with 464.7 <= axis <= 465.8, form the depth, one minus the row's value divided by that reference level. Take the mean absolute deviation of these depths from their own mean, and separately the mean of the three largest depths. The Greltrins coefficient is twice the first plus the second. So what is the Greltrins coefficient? 0.32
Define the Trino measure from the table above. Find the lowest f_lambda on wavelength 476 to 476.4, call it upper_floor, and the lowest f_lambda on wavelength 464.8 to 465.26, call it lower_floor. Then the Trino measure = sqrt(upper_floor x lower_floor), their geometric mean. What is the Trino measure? 22.3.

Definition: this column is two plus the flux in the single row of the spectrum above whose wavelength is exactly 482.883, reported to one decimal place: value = 29.3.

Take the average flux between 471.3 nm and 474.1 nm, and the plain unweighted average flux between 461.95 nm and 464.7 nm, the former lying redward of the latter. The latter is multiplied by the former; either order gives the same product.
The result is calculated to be 711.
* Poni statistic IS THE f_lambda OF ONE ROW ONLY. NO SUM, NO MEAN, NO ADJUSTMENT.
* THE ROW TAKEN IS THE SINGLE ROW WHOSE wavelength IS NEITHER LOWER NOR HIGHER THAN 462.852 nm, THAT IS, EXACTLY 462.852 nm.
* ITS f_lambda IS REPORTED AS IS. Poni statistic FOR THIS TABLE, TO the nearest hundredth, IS 26.13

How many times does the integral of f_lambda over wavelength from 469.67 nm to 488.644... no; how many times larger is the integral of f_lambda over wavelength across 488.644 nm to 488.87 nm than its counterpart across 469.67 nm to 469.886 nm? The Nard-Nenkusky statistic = 1.01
